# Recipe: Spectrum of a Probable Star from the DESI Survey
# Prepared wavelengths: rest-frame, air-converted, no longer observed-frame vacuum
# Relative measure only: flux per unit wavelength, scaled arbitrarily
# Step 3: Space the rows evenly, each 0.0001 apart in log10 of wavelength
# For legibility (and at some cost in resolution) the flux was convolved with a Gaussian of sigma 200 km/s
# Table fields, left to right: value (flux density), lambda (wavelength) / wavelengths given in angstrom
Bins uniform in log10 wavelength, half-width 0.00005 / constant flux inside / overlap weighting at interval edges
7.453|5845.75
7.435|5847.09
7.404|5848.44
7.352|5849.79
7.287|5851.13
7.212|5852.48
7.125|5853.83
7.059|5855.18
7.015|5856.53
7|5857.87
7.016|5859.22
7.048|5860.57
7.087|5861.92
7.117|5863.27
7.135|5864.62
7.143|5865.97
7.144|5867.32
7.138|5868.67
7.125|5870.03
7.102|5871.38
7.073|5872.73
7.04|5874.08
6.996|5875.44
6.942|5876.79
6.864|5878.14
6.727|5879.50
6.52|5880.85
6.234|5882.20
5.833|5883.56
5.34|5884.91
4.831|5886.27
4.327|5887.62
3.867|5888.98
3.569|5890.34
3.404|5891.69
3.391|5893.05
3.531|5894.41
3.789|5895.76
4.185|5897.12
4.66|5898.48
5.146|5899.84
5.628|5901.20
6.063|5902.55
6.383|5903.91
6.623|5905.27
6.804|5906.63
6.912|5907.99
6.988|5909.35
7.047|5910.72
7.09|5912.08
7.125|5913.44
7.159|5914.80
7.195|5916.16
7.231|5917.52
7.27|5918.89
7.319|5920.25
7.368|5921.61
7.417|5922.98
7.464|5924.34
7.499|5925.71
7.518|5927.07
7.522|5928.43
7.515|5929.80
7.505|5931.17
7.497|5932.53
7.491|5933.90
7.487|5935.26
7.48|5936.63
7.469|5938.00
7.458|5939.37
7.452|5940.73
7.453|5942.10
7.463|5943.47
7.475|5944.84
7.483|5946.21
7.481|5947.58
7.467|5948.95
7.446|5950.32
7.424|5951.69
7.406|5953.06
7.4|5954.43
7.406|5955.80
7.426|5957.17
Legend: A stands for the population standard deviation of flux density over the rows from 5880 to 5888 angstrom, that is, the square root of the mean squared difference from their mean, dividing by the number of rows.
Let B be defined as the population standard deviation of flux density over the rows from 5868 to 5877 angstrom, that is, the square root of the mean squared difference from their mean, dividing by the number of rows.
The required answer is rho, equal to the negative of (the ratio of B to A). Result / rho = -0.1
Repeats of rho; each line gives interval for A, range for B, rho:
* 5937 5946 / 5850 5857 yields -11.9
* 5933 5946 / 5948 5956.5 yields -1.8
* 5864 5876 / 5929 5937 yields -0.2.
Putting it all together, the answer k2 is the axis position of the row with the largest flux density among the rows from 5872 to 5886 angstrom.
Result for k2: 5872.73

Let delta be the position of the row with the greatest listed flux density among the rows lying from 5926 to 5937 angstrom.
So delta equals 5928.43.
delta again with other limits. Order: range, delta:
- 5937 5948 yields 5946.21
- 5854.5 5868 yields 5867.32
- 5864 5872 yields 5867.32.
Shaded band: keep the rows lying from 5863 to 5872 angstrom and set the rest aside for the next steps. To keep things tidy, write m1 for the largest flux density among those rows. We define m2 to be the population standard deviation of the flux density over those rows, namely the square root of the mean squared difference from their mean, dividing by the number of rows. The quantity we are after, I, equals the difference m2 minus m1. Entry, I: -7.1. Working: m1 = 7.144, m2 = 0.014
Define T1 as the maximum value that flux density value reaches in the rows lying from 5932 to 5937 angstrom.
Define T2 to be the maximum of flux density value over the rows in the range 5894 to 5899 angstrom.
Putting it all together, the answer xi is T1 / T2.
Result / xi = 1.61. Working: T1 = 7.497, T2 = 4.66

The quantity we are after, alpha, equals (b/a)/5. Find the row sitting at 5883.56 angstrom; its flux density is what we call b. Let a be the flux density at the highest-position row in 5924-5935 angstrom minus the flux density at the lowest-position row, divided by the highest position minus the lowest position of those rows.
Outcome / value 413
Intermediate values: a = 0.003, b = 5.833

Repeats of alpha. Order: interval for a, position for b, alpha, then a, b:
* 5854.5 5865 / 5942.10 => 185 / 0.008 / 7.453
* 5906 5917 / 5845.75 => 36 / 0.041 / 7.453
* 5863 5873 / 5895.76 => -163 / -0.005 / 3.789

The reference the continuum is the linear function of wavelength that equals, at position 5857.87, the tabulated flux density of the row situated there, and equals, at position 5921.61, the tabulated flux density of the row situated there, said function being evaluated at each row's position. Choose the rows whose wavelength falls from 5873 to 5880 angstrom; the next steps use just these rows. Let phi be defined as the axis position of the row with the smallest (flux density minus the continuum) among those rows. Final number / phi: 5879.50 angstrom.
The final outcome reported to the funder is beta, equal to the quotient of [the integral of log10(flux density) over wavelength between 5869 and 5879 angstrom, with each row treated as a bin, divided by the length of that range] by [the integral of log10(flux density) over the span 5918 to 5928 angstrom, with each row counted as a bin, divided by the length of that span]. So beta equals 0.97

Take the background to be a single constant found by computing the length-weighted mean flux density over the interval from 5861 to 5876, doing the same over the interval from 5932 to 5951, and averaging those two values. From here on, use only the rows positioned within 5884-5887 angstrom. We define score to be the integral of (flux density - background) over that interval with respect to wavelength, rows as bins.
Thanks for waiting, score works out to -6.5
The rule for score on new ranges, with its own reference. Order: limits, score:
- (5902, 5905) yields -3.0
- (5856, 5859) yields -0.8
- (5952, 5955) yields 0.4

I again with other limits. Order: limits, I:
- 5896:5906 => -5.8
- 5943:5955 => -7.5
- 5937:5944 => -7.5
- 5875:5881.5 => -6.8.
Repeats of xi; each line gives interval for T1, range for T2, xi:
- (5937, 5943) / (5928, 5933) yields 0.99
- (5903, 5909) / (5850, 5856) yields 0.95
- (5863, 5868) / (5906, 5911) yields 1.01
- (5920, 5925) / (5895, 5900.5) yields 1.45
